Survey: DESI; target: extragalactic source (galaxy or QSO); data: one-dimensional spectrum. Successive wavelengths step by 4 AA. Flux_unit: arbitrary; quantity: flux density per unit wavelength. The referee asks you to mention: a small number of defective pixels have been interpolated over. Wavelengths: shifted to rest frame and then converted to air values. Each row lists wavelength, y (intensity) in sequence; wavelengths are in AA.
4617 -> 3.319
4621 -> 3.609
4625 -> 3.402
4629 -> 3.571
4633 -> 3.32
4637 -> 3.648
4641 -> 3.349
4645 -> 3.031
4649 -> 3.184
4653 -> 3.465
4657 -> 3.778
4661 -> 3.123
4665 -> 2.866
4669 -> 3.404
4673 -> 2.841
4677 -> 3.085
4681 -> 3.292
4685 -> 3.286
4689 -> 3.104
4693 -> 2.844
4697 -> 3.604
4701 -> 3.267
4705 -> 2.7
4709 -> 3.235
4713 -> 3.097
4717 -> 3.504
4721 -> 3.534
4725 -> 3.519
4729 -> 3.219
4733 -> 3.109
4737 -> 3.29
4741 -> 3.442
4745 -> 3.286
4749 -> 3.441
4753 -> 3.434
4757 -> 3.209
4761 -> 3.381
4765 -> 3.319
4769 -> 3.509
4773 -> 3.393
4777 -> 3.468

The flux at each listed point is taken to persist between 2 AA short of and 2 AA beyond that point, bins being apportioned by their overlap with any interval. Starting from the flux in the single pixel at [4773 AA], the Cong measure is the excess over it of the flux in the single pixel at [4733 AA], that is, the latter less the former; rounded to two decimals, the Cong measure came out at -0.28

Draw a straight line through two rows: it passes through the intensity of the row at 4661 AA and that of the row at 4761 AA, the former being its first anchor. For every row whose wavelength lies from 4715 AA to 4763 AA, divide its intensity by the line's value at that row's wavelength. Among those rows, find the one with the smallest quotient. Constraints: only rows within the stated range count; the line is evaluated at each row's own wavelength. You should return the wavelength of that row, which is 4733 AA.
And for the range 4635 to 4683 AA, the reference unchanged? 4673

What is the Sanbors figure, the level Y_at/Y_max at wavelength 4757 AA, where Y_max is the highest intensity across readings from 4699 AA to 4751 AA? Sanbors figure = 0.91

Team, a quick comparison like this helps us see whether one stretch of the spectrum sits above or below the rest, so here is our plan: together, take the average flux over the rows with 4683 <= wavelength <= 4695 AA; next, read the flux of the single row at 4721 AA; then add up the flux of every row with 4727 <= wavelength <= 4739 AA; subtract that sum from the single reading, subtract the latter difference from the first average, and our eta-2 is 9.2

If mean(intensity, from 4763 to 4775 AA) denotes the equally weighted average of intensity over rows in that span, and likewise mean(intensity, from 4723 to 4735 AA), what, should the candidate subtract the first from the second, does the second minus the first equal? -0.12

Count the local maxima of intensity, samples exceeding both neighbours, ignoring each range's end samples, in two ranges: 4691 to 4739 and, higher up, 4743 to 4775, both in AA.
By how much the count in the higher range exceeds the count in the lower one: 0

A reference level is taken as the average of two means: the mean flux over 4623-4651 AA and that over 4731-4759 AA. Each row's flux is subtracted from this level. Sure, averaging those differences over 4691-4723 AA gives 0.114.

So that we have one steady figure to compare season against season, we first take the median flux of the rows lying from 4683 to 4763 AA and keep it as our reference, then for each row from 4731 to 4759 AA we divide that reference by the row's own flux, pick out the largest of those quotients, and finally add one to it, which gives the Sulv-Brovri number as 2.06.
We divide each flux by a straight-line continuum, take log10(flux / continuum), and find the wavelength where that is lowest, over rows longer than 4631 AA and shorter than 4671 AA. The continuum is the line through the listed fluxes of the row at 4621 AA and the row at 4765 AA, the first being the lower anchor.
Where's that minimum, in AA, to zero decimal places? 4665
